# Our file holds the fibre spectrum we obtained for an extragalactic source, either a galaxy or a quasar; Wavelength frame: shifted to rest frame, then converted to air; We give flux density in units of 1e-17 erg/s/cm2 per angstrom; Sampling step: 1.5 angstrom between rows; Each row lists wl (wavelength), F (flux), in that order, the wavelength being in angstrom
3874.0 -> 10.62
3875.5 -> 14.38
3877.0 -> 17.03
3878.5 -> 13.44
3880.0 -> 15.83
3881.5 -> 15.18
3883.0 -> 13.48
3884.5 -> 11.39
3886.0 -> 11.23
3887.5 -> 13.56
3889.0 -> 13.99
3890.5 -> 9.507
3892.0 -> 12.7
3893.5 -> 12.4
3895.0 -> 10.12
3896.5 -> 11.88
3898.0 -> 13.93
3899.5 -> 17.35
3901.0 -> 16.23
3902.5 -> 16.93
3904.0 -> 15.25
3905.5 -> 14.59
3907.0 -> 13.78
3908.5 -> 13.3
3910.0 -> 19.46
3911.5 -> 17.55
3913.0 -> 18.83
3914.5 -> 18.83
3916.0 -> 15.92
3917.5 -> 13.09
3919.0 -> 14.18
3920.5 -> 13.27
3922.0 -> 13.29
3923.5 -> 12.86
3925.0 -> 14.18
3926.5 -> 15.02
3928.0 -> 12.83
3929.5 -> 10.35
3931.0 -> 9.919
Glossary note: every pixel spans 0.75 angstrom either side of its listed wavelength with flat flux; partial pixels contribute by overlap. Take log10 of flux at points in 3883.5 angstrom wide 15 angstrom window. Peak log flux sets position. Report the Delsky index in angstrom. 3877.0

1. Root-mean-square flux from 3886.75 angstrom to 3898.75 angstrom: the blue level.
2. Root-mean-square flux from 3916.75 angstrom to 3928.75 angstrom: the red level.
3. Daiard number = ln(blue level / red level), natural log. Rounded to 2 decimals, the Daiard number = -0.10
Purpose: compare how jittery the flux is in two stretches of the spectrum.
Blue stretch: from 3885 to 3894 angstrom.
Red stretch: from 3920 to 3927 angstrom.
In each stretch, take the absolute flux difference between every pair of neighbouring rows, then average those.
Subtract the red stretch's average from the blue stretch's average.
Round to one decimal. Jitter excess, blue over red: 1.5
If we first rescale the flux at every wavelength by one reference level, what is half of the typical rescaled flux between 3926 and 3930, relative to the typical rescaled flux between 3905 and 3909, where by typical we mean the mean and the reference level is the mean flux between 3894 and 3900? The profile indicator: 0.46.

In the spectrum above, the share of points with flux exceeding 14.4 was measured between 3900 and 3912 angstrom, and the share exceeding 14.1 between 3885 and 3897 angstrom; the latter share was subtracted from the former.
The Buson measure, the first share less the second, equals 0.75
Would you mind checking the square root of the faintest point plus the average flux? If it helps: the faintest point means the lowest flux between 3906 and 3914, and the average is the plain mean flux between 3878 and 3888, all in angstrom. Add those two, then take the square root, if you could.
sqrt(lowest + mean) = 5.17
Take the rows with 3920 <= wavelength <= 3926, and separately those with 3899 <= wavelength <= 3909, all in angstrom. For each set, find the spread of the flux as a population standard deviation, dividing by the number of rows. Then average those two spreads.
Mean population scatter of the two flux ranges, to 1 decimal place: 1.0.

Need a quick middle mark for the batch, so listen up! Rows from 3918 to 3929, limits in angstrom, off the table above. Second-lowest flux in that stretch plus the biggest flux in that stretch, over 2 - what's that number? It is 14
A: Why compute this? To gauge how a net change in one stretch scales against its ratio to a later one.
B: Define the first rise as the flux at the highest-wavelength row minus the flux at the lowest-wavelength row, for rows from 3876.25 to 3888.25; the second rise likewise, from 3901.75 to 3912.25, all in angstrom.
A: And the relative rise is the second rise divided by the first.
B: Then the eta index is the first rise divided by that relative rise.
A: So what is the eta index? 19.4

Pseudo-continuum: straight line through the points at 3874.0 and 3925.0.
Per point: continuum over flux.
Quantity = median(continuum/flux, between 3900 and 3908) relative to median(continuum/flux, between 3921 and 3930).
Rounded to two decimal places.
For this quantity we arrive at 0.78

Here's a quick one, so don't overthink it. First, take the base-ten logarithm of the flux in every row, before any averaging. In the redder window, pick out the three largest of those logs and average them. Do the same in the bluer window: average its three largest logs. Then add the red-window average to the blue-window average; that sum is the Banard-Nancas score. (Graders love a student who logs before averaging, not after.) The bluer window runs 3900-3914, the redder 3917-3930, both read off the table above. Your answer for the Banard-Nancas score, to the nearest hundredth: 2.43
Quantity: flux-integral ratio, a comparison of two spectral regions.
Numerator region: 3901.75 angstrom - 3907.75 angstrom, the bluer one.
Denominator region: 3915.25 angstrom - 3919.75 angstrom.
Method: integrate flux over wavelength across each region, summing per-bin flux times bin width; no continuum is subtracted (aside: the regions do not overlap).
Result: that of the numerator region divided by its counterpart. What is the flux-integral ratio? 1.4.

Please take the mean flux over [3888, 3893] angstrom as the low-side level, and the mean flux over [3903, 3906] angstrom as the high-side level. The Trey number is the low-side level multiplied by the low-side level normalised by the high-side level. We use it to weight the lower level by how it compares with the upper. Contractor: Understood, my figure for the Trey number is 9.8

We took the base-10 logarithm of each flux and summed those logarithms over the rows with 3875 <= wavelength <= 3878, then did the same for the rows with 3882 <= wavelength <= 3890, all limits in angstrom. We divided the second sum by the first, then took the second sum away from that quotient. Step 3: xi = -3.21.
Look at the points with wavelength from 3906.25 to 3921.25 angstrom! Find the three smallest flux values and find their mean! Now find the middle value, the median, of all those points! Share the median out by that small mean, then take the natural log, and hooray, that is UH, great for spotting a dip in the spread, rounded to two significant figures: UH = 0.13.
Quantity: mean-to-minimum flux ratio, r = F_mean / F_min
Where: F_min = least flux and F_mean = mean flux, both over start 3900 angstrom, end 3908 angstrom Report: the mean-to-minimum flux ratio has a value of 1.11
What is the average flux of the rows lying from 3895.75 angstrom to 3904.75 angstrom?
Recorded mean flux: 15.3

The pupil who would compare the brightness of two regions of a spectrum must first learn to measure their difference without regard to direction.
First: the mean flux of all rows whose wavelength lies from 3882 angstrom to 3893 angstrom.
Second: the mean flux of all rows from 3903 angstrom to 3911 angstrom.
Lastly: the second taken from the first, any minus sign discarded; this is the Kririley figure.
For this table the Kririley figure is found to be 3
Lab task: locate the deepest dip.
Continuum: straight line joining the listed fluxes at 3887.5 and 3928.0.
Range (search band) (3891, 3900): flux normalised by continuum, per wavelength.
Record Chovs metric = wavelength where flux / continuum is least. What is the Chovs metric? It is 3895.0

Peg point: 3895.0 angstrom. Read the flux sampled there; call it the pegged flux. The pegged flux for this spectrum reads 10.12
